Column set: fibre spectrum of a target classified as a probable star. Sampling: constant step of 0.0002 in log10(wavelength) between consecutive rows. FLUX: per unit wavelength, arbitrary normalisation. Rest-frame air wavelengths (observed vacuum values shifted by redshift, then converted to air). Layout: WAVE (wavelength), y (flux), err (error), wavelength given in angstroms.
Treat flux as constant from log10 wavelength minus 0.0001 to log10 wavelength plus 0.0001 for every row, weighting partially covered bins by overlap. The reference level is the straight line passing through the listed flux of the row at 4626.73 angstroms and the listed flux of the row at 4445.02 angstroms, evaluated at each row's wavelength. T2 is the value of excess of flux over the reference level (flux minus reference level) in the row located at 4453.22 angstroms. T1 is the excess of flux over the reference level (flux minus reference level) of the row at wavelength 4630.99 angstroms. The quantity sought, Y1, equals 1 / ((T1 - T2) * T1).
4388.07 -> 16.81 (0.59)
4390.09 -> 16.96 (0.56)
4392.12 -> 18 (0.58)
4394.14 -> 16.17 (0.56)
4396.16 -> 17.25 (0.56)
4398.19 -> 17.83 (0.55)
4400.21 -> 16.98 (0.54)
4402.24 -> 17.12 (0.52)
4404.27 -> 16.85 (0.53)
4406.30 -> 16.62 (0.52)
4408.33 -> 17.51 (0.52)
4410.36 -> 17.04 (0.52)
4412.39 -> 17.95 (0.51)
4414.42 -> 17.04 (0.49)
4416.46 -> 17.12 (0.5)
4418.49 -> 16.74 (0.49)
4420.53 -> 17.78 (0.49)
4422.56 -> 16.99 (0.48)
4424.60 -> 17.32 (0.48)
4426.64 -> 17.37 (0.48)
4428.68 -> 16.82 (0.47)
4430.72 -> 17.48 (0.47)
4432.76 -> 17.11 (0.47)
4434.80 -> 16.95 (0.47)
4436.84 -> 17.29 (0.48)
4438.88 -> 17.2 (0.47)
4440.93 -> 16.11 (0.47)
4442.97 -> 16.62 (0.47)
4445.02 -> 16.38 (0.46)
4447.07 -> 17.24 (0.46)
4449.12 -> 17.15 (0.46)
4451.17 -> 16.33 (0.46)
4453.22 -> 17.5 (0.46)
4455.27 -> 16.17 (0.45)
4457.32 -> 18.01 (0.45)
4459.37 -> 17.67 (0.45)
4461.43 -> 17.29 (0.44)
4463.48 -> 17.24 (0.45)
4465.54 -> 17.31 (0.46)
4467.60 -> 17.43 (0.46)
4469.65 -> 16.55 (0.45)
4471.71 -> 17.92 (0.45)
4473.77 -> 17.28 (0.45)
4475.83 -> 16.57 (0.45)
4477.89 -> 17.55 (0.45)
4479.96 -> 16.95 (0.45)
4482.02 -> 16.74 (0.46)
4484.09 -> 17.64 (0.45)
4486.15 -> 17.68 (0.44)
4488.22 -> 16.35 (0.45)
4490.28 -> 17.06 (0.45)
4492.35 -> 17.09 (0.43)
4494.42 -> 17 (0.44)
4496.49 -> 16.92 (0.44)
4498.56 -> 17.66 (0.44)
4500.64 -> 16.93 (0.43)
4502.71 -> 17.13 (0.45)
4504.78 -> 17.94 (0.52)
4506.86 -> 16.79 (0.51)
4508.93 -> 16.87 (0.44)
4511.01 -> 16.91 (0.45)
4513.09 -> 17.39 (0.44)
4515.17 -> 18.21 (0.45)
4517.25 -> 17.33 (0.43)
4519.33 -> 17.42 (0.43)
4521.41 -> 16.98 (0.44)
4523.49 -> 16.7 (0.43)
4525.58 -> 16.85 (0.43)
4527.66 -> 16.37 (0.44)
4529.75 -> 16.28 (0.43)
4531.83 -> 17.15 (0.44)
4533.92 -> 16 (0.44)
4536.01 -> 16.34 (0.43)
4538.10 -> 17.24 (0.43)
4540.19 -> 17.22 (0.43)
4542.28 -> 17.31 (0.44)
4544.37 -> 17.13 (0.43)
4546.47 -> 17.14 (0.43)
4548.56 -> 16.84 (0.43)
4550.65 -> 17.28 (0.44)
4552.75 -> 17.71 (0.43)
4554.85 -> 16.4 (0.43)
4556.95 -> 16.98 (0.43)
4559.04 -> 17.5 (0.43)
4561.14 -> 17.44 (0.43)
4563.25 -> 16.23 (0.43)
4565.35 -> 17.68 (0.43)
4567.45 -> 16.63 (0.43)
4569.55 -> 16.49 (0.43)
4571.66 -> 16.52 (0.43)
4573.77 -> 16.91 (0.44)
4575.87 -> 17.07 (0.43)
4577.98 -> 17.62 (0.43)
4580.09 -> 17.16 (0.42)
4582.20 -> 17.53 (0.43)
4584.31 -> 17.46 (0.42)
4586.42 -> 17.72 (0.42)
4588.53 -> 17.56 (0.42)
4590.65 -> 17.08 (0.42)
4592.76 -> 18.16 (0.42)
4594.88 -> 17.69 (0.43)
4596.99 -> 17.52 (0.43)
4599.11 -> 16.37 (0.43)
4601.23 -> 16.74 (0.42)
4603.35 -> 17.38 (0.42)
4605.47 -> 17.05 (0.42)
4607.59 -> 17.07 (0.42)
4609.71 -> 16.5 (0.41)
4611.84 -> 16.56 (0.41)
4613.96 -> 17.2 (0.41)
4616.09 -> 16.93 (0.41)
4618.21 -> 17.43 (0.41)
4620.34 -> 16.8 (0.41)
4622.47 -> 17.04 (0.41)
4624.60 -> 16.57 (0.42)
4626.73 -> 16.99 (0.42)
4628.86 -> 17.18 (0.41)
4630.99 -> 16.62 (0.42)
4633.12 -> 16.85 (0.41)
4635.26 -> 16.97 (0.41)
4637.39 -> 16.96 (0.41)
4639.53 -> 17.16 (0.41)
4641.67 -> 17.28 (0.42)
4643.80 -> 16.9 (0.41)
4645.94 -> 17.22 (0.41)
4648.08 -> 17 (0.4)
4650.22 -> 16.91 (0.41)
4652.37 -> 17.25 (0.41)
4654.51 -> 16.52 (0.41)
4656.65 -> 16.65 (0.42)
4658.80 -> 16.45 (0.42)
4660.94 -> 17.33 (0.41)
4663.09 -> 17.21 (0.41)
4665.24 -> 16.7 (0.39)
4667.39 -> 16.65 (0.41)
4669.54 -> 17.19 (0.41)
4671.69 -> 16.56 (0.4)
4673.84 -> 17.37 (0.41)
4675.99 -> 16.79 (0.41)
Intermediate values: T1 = -0.4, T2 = 1.1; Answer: 1.8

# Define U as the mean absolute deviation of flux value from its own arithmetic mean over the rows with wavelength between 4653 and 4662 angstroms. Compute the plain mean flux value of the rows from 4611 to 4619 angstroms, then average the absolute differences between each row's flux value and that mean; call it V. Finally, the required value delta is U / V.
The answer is 1.0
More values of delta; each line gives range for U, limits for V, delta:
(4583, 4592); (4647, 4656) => 0.9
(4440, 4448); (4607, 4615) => 1.1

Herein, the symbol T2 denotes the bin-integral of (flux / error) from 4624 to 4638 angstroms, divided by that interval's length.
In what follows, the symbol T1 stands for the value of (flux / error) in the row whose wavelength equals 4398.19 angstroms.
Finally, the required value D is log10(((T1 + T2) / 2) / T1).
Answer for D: 0.053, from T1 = 32.4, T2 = 40.8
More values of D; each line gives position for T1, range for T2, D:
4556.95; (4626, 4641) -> 0.009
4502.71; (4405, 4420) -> -0.025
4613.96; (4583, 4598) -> -0.002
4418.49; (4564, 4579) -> 0.032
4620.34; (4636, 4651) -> 0.003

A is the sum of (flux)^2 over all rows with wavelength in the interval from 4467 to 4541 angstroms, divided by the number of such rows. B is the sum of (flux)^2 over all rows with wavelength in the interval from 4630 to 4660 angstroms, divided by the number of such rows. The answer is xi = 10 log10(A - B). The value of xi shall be 7.4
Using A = 291.6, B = 286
